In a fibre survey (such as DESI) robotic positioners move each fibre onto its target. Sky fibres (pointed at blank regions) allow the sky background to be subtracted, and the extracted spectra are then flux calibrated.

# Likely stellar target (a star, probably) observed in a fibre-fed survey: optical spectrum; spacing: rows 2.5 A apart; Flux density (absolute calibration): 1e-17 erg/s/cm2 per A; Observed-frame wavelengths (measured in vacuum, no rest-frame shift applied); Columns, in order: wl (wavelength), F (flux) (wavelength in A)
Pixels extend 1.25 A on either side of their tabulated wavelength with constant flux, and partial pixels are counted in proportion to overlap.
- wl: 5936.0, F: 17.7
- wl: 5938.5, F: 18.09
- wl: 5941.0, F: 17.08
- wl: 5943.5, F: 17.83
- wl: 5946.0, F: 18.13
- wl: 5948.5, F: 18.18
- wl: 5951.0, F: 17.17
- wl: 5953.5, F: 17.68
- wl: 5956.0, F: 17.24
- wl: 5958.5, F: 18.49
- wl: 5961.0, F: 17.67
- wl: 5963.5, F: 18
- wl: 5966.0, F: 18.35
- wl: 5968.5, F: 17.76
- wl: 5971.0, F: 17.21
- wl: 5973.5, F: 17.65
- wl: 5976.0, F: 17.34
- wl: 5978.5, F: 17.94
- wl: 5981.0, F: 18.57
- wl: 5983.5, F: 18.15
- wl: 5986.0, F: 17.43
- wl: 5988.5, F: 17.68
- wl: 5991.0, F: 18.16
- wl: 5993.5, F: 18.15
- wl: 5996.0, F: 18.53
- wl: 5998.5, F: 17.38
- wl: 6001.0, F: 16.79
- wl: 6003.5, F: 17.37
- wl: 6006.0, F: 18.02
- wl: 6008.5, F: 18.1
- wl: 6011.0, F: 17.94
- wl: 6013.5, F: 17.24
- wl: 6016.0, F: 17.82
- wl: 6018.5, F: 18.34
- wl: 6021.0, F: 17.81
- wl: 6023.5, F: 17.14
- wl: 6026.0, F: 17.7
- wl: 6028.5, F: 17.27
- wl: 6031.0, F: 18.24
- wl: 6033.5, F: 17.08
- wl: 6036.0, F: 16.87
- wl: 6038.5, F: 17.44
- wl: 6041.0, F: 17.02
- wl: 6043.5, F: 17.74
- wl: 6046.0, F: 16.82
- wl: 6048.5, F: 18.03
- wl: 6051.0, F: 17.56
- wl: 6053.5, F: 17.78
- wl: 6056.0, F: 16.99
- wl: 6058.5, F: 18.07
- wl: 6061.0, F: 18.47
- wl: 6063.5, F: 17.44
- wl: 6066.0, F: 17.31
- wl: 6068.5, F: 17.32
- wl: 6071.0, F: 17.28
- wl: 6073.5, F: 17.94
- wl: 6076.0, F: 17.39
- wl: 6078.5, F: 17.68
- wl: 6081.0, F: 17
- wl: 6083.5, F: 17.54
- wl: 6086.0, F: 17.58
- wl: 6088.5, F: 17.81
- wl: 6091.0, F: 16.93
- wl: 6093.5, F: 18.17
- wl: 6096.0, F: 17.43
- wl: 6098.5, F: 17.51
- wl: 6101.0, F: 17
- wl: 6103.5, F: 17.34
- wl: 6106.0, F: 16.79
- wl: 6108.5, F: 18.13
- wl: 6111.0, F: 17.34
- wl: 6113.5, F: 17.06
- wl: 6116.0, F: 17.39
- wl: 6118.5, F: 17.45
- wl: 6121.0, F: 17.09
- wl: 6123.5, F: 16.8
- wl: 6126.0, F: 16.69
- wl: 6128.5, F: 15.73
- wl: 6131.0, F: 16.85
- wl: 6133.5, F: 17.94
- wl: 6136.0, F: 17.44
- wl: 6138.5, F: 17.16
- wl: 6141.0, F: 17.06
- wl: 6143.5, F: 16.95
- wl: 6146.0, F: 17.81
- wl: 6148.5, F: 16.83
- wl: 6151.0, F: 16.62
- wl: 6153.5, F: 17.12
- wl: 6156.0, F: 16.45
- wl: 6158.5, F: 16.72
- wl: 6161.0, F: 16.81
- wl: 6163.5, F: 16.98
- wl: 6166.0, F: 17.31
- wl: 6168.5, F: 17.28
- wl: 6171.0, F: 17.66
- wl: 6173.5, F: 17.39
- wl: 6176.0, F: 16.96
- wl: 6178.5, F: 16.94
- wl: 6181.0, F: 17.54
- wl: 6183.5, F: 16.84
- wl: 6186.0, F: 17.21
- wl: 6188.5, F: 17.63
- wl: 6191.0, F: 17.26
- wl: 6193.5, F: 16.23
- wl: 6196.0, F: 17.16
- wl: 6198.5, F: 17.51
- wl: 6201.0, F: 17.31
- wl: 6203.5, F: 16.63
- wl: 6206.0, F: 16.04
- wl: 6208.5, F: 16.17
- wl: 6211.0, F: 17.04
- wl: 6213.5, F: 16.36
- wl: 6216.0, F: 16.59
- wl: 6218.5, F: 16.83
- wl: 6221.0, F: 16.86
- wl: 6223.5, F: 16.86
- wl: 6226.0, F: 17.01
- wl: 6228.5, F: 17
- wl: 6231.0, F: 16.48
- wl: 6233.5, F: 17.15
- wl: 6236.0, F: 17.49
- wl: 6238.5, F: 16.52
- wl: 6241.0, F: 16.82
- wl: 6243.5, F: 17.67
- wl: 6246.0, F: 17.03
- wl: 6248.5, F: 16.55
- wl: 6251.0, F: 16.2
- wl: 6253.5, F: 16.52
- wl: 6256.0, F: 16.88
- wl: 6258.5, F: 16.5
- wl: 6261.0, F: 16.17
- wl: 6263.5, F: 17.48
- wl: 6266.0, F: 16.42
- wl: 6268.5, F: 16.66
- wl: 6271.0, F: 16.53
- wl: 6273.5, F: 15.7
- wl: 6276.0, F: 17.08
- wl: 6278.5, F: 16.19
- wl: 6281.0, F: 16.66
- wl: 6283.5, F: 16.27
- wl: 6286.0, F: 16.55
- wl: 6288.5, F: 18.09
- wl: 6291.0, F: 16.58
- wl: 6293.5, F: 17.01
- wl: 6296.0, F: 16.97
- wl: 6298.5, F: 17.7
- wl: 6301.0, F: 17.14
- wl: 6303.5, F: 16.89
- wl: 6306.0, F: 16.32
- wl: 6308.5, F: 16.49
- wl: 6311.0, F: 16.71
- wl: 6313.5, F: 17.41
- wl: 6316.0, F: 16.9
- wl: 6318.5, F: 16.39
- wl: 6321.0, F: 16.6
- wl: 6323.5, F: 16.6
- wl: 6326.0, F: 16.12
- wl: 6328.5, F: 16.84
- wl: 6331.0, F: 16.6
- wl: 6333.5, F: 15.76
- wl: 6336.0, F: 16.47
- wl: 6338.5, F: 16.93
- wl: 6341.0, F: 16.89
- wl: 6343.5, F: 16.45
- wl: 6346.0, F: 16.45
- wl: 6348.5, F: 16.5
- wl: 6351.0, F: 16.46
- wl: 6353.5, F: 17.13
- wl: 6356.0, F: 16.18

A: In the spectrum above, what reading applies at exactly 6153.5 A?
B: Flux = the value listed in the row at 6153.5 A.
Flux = 17.12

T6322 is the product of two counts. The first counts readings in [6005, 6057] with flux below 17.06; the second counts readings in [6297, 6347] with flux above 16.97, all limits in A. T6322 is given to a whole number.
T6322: 12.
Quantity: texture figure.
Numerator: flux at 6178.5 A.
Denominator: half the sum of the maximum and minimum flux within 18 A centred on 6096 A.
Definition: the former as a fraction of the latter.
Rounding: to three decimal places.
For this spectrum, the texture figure 0.965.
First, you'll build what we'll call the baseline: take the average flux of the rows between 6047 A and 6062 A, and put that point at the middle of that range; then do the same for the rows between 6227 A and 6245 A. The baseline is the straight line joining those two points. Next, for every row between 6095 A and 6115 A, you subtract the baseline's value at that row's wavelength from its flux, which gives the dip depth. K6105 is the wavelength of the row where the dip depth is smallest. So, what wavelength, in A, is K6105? 6106.0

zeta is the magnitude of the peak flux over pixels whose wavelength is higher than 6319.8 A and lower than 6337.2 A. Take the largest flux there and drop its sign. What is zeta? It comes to 16.84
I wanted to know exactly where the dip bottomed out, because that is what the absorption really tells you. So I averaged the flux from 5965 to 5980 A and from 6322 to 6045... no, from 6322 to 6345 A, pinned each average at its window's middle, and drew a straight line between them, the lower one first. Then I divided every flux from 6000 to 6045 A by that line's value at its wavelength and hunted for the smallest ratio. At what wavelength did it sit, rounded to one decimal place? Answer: 6001.0 A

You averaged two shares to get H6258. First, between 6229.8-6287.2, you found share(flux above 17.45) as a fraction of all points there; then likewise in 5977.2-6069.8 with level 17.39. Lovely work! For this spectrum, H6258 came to 0.39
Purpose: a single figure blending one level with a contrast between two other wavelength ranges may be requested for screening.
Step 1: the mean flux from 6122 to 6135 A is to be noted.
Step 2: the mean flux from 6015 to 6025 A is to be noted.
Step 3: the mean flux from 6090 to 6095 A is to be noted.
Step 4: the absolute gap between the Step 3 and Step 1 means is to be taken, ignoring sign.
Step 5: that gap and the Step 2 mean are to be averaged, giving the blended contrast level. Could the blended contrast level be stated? 9.26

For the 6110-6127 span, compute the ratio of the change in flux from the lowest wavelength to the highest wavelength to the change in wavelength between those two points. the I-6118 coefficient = -0.04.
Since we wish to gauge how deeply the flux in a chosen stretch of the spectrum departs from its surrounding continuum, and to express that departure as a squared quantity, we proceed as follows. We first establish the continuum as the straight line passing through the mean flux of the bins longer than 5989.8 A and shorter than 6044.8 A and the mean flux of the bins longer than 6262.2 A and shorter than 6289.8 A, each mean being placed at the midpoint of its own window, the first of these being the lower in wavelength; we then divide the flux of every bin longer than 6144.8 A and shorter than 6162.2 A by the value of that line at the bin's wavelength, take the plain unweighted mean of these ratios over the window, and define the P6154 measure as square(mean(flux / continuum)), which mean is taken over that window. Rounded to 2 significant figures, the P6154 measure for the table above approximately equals 0.97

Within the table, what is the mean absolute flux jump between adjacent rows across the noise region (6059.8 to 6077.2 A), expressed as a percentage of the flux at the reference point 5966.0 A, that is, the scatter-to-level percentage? 2.20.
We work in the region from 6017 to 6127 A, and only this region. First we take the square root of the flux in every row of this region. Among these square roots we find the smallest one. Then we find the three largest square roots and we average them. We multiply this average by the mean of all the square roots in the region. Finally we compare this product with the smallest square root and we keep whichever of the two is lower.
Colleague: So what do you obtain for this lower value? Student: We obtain 4.09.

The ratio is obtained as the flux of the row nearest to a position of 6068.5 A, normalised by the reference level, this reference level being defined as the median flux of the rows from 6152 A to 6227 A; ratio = 1.02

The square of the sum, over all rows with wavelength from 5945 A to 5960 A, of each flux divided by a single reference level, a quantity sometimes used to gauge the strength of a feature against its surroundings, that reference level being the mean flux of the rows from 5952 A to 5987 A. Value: 36.0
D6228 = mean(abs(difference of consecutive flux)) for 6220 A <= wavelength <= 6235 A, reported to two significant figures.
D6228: 0.27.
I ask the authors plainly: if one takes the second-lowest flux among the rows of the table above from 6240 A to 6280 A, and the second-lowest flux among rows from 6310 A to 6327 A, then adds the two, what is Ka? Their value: 32.6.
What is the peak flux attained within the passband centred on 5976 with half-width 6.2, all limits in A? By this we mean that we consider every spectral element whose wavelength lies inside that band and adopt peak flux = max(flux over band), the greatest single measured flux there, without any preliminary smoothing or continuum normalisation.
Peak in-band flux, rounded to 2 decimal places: 18.57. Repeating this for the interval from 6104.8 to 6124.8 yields 18.13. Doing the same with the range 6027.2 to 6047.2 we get 18.24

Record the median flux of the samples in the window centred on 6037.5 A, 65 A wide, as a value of 17.6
